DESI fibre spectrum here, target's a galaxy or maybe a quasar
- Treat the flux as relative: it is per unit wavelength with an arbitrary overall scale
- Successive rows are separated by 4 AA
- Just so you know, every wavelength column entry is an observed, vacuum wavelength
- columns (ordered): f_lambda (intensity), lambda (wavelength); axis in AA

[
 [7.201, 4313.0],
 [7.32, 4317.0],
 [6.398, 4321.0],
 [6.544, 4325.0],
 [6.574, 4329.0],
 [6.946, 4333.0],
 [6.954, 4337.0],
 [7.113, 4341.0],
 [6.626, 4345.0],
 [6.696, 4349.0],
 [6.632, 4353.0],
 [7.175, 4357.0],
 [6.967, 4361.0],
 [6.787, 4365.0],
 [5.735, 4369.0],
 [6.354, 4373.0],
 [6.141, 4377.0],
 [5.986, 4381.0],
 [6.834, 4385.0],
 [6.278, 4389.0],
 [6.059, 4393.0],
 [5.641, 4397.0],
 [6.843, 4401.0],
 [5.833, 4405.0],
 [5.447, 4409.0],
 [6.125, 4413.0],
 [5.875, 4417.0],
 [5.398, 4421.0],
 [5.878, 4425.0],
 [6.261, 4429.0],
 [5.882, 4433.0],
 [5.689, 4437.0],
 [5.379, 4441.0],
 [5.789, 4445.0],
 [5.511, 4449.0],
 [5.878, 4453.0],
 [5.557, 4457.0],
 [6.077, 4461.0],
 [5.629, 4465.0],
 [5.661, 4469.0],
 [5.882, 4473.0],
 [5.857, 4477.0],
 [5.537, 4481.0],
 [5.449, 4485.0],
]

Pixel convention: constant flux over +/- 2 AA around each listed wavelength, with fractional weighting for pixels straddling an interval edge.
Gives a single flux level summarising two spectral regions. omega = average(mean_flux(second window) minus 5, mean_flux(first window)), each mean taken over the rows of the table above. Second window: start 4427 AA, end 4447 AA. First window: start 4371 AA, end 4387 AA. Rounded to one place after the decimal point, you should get 3.6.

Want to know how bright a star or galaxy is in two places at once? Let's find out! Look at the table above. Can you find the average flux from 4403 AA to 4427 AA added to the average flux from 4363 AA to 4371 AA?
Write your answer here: 12.0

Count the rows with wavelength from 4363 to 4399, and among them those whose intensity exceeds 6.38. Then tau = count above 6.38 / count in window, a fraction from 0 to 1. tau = 0.22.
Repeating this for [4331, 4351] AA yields 1.00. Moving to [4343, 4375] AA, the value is 0.75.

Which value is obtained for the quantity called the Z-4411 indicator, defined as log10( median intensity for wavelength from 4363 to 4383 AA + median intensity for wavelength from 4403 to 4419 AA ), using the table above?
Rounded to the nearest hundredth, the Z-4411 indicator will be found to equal 1.08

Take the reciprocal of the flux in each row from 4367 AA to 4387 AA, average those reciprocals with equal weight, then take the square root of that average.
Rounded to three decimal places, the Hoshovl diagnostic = 0.402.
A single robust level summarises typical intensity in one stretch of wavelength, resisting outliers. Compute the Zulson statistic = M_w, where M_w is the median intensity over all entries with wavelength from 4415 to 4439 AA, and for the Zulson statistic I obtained 5.9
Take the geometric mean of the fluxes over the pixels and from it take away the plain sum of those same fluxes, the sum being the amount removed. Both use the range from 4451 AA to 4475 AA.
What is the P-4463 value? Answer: -28.9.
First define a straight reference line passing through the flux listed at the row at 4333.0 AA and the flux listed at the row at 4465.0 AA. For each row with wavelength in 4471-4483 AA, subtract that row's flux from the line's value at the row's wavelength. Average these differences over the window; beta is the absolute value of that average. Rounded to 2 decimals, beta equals 0.25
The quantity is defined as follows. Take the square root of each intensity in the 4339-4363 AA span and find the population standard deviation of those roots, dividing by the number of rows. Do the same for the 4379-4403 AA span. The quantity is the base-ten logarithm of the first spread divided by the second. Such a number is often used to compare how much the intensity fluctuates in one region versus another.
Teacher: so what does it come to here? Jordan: -0.31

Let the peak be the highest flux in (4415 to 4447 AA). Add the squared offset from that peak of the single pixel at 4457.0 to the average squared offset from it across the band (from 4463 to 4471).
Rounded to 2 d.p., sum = 0.88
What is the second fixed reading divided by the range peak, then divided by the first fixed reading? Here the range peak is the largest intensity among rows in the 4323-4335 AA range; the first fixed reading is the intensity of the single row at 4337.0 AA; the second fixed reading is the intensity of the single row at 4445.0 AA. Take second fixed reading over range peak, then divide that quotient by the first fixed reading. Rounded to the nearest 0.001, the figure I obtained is 0.120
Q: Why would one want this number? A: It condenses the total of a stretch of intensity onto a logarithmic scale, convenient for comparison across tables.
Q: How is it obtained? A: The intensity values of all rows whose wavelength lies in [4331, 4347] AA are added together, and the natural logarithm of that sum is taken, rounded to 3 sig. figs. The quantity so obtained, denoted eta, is 3.32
